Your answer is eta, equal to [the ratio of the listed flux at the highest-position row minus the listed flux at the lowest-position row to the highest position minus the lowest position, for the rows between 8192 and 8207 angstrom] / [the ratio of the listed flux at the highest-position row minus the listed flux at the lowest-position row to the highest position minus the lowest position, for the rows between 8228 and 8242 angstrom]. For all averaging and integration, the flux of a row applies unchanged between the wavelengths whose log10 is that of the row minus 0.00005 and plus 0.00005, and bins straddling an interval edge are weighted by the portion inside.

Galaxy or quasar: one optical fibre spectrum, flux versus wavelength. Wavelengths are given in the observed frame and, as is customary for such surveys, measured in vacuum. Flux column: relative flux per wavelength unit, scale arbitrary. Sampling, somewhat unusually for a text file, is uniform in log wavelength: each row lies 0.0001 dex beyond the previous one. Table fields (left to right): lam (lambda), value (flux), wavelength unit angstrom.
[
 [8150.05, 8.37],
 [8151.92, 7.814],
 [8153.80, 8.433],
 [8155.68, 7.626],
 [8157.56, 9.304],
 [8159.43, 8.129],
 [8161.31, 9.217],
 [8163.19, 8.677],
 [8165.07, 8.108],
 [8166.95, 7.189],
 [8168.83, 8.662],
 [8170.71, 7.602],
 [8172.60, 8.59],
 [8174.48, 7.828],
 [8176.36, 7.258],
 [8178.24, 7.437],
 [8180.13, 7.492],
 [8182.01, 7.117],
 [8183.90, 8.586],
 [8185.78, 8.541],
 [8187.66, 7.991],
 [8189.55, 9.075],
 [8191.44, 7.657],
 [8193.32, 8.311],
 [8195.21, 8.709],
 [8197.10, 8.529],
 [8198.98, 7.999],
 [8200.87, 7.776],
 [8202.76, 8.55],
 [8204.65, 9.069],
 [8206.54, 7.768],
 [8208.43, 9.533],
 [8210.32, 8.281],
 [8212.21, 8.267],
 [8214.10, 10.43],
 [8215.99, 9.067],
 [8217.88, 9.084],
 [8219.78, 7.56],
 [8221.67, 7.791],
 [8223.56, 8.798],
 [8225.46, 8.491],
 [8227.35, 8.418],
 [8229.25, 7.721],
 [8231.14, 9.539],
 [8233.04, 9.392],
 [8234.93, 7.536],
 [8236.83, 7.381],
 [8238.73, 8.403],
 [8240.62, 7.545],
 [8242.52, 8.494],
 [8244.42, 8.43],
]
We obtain 3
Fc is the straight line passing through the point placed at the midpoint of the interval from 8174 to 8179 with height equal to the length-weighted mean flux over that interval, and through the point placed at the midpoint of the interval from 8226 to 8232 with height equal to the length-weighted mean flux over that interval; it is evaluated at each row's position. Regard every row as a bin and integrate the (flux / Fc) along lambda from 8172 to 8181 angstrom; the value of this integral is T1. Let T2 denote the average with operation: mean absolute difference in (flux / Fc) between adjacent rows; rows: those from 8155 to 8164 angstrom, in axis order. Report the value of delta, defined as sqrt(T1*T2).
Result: 1.2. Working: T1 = 9.2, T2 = 0.16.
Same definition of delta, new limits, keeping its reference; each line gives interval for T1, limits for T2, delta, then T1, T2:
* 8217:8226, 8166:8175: 1.1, 8.9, 0.15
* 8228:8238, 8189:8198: 0.9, 9.6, 0.09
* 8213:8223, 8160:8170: 1.1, 10.6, 0.12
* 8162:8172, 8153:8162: 1.4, 11.1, 0.17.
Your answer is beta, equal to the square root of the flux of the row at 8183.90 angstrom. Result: 2.93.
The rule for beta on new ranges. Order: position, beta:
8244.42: 2.90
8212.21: 2.88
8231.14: 3.09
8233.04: 3.06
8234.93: 2.75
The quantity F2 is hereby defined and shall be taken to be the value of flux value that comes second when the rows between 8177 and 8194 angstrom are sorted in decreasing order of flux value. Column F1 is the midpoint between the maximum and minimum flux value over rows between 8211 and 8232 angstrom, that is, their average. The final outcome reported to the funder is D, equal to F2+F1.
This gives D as 17.58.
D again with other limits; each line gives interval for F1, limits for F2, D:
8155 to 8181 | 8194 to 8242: 17.79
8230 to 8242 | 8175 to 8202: 17.17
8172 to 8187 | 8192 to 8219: 17.39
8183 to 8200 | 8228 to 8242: 17.76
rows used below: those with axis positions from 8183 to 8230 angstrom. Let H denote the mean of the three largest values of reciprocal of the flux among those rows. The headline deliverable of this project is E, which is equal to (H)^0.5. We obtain 0.362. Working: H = 0.131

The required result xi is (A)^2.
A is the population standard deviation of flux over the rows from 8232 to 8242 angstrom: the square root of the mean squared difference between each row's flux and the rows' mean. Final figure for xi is 0.58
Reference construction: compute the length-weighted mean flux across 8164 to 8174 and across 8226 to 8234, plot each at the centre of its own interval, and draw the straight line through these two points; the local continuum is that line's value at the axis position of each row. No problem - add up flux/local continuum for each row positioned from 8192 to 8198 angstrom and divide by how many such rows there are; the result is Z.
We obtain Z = 1.021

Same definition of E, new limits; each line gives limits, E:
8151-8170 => 0.364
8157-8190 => 0.373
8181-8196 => 0.363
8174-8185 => 0.371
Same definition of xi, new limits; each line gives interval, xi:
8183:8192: 0.24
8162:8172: 0.34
